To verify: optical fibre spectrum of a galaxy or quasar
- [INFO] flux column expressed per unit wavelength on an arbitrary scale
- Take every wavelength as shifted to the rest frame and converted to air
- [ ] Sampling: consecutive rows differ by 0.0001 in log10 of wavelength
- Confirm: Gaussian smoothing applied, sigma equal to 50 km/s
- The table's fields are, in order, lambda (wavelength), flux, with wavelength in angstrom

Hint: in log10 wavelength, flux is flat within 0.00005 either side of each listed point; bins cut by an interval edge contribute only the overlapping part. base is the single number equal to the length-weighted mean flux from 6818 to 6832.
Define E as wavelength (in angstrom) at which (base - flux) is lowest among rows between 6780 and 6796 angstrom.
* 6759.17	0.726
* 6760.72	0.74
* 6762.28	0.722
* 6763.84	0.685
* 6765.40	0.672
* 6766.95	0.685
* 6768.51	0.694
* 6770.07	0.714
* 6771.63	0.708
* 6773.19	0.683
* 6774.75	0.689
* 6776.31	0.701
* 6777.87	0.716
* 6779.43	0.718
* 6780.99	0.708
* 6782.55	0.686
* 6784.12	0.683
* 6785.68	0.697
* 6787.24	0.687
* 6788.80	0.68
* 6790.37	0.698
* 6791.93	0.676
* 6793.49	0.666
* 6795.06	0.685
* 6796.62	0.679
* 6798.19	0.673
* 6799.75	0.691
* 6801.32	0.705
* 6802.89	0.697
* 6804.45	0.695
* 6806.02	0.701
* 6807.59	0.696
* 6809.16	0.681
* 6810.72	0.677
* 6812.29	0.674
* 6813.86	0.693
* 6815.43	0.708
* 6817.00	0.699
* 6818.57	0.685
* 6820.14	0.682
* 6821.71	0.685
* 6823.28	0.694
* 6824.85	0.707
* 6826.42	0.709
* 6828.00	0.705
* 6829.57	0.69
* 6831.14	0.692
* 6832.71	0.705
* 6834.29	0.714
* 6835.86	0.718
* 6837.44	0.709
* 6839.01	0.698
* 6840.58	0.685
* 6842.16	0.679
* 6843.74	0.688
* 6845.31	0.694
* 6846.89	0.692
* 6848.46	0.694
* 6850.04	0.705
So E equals 6780.99 angstrom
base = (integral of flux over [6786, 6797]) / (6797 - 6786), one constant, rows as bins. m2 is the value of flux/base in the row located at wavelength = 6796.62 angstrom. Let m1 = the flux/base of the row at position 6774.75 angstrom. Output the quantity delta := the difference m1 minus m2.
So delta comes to 0.01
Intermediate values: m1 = 1.009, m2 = 0.99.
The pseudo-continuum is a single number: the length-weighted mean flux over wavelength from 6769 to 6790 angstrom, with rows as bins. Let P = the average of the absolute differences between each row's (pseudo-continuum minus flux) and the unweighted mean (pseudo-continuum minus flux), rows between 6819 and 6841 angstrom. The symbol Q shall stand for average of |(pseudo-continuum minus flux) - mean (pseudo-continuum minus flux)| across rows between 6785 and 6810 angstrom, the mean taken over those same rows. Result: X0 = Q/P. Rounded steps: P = 0.0101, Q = 0.0096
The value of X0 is 0.95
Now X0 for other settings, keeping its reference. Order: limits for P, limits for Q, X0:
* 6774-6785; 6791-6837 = 0.90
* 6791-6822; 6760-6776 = 1.77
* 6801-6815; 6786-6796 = 0.88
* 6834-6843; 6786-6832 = 0.73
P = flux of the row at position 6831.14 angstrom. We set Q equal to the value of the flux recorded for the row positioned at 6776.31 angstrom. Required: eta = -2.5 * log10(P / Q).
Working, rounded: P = 0.692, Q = 0.701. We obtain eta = 0.0140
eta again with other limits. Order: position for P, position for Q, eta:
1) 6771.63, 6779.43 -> 0.0152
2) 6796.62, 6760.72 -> 0.0934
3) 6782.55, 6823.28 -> 0.0126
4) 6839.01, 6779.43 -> 0.0307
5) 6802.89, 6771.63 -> 0.0170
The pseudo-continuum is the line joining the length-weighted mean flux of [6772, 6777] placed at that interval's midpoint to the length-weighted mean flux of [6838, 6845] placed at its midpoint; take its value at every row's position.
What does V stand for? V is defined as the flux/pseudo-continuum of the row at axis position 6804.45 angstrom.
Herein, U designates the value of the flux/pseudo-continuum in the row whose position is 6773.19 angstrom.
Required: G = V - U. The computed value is 0.02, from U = 0.99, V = 1.01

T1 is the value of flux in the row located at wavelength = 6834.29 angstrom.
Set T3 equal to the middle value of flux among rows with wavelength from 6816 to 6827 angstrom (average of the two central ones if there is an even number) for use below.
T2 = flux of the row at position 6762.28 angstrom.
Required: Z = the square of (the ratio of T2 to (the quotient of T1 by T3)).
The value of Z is 0.492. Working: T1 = 0.714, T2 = 0.722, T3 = 0.694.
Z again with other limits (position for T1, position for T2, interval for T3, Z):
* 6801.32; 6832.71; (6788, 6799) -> 0.461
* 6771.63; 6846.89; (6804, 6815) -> 0.459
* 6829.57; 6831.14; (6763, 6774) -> 0.472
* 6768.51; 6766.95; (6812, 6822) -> 0.457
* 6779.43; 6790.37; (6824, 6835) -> 0.470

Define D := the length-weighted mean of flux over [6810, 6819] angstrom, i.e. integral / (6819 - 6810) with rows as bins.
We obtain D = 0.689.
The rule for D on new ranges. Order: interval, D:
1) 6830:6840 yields 0.705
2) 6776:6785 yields 0.702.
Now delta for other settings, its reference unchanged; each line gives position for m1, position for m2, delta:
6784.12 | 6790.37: -0.02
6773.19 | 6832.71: -0.03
